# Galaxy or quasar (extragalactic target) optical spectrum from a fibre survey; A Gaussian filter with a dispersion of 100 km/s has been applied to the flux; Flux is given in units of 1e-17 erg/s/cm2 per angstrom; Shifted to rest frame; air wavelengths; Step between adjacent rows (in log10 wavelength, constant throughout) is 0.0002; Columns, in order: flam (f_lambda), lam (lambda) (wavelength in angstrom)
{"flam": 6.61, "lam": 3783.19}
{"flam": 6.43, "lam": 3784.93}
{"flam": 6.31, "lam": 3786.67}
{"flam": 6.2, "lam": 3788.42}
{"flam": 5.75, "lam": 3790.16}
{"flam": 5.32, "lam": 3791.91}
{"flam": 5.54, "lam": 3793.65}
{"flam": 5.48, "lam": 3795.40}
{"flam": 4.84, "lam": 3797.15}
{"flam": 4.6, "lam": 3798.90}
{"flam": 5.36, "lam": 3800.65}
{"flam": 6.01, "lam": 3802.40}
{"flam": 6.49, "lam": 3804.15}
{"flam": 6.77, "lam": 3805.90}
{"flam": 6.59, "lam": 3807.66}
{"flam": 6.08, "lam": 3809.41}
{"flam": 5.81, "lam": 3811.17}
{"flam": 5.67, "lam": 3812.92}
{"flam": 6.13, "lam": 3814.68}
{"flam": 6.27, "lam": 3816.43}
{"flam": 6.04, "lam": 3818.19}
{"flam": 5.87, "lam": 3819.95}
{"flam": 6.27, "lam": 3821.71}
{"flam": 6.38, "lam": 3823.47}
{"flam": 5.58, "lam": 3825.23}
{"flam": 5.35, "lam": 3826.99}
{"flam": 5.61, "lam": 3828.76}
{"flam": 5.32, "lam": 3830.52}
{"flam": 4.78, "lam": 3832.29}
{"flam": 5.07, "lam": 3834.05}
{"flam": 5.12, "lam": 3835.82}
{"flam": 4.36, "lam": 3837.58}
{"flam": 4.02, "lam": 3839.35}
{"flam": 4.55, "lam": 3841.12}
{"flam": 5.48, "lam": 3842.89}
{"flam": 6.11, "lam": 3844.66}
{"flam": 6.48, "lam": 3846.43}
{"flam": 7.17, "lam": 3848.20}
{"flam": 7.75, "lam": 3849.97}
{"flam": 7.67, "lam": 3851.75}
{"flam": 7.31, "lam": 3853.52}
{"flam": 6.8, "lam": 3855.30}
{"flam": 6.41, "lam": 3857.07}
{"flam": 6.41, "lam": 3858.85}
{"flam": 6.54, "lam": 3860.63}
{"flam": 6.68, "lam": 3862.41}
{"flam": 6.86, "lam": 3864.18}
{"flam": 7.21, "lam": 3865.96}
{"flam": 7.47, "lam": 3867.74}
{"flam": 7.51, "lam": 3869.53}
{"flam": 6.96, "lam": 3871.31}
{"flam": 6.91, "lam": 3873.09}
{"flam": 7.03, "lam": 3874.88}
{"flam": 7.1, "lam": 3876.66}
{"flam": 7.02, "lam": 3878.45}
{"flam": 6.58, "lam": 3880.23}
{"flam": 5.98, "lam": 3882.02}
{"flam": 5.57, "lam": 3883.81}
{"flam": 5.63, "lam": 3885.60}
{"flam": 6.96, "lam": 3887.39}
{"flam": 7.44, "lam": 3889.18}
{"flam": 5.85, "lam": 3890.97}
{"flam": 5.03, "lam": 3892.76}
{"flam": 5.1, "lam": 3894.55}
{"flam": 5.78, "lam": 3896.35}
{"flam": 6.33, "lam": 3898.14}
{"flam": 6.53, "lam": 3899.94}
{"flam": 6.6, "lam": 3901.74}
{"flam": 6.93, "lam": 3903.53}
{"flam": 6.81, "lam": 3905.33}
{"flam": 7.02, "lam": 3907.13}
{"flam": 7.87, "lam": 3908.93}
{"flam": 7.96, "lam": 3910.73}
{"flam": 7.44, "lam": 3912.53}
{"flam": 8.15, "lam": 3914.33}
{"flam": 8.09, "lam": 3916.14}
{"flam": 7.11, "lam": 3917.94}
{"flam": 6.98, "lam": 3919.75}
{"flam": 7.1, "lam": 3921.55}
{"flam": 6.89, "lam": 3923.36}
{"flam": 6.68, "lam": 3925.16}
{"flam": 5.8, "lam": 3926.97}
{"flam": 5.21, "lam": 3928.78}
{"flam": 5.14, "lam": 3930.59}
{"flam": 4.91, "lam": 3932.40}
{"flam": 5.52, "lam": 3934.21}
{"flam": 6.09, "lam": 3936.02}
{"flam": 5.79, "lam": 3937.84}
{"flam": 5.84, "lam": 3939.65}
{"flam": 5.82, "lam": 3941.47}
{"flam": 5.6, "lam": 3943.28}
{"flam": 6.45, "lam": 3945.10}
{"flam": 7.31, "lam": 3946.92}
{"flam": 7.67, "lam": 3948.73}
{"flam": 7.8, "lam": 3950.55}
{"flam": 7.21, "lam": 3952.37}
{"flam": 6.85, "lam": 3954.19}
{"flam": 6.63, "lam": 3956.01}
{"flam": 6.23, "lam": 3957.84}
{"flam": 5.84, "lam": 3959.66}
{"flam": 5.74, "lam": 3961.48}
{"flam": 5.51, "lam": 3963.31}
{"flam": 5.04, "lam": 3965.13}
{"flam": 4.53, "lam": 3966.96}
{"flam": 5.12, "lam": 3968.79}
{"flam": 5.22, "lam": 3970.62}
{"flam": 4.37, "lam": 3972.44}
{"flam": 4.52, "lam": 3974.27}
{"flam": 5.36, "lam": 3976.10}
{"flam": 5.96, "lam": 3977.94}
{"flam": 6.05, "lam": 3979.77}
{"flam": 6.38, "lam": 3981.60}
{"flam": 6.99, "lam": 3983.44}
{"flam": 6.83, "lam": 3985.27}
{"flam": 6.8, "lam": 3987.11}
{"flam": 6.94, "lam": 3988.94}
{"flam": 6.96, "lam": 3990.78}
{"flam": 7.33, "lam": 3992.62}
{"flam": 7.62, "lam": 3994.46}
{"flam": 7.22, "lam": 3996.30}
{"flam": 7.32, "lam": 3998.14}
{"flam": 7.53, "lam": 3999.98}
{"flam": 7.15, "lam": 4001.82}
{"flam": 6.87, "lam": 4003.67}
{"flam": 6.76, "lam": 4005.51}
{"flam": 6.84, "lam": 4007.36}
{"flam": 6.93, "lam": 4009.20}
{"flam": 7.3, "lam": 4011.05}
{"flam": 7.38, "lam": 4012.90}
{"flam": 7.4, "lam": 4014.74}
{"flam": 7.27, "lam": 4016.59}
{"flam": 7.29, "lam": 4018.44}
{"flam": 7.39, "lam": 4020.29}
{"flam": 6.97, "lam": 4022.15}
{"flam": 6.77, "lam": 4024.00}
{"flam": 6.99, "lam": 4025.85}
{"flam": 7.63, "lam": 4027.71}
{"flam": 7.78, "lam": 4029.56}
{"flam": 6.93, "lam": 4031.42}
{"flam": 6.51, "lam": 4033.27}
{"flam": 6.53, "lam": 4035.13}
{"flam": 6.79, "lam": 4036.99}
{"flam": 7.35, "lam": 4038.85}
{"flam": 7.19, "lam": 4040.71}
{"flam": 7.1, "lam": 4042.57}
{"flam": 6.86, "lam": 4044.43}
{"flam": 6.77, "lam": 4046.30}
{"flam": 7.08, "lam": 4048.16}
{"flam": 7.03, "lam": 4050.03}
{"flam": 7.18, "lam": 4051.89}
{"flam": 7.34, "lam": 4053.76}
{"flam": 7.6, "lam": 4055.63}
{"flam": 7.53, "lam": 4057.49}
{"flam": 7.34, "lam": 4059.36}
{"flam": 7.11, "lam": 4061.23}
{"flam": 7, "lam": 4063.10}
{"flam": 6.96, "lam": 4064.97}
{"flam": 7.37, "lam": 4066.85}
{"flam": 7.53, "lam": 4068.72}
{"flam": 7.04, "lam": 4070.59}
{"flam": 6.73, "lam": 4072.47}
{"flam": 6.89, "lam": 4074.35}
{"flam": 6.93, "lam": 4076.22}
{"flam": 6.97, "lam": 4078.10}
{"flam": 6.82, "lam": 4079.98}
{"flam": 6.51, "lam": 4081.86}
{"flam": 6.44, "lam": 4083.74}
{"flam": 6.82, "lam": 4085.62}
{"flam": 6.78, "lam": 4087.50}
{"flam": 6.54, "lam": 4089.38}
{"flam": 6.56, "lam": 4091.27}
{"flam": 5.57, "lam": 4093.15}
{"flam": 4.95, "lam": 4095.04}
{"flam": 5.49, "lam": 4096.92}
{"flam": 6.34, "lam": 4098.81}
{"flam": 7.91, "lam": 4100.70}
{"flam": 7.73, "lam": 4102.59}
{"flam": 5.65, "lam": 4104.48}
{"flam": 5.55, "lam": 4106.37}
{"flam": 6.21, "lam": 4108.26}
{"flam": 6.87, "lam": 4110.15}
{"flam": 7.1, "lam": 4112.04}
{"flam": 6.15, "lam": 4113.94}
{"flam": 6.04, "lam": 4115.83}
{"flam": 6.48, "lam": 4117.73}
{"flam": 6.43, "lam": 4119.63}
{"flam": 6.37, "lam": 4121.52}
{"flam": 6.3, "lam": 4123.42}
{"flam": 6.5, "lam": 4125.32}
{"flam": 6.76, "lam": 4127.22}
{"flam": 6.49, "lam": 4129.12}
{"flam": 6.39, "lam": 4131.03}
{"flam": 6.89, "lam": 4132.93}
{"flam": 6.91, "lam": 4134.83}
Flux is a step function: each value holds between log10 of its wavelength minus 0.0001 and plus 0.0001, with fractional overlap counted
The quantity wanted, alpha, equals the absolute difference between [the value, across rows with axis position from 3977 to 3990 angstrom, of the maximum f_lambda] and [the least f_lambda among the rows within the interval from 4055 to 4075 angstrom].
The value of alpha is 0.3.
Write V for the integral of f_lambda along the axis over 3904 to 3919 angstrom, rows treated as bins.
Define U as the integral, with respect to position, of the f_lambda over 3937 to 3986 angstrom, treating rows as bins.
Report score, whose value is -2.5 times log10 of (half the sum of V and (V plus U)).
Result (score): -6.04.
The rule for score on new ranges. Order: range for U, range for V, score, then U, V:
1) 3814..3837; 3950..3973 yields -5.75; 130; 134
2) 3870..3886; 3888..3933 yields -6.36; 105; 297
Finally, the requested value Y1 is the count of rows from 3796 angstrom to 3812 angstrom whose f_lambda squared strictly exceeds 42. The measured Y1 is 3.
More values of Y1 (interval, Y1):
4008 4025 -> 9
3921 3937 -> 3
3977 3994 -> 6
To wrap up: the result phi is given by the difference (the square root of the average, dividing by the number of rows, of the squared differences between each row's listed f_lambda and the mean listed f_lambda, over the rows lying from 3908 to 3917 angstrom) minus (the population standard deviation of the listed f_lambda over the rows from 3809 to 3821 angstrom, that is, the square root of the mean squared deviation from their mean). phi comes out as 0.1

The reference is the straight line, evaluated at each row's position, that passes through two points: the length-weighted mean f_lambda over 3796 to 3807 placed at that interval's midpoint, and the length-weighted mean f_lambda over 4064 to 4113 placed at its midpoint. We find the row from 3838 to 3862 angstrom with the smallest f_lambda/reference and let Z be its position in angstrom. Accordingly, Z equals 3839.35 angstrom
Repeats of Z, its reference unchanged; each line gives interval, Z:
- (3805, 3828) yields 3826.99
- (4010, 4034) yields 4033.27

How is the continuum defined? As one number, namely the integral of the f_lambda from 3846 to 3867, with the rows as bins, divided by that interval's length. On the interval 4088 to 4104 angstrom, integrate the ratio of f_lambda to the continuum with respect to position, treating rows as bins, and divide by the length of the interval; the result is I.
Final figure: 0.92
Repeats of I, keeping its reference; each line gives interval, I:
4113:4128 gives 0.92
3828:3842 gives 0.70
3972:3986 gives 0.84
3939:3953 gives 0.97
